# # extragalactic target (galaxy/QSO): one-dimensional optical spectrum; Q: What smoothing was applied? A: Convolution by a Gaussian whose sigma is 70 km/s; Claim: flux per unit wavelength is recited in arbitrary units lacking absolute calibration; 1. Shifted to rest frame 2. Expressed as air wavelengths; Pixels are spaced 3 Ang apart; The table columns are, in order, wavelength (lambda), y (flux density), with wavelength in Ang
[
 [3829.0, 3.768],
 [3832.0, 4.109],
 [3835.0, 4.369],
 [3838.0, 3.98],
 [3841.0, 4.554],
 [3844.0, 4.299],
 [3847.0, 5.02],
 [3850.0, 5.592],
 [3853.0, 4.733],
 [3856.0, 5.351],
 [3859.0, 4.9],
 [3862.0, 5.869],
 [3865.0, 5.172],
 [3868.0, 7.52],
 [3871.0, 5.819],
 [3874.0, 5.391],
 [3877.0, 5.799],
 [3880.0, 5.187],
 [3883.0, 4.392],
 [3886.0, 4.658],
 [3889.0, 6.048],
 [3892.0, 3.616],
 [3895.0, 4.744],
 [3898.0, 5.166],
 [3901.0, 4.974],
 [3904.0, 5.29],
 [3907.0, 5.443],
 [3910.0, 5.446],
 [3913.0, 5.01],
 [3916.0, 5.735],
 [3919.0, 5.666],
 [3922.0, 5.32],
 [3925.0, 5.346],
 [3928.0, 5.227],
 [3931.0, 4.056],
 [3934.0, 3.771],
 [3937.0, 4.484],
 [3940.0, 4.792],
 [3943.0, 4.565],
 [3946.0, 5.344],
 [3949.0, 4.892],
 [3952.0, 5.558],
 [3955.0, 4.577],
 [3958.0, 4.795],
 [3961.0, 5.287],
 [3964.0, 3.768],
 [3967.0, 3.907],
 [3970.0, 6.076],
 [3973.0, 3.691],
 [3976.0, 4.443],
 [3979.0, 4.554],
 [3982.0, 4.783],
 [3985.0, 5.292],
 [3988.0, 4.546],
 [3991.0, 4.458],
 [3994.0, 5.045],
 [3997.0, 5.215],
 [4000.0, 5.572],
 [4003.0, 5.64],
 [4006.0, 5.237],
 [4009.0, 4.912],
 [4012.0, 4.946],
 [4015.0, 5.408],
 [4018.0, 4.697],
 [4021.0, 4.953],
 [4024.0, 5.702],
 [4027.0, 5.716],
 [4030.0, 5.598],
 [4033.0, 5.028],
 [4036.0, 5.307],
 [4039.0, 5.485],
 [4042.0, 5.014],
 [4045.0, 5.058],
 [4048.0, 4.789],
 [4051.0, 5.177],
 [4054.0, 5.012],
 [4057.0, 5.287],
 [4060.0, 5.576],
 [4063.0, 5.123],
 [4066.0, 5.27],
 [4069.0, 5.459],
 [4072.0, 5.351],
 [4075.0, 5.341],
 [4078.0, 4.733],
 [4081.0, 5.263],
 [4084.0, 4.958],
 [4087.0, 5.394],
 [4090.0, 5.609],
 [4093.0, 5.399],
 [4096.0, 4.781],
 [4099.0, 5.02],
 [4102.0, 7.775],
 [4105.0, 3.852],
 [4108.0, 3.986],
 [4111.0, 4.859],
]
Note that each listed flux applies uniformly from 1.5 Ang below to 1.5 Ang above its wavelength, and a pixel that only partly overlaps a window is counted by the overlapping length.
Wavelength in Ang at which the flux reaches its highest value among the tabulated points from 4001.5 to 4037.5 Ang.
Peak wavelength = 4027.0 Ang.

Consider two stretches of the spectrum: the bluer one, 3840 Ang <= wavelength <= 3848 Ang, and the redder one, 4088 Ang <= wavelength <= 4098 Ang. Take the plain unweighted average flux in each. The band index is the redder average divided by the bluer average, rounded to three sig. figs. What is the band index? 1.14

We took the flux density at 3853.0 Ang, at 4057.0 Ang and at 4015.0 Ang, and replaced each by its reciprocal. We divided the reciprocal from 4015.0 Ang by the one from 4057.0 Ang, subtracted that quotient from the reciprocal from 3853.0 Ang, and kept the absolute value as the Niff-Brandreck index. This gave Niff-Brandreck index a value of 0.77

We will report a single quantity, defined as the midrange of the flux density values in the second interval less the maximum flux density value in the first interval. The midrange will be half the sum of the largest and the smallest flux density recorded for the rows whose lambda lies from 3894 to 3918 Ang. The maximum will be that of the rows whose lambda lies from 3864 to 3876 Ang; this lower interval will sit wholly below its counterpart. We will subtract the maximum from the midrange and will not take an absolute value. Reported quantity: -2.3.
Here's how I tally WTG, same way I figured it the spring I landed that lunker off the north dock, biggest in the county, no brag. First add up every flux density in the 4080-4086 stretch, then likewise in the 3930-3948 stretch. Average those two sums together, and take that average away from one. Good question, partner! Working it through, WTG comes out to -17.6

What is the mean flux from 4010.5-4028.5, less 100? -94.76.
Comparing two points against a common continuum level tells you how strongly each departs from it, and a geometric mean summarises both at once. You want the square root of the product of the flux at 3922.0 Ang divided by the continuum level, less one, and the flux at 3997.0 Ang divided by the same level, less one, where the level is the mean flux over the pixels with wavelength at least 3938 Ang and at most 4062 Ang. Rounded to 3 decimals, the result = 0.049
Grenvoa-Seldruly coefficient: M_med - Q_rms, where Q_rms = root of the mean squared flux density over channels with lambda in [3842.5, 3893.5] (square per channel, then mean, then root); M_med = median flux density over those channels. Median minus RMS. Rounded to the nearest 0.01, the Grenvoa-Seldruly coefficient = -0.14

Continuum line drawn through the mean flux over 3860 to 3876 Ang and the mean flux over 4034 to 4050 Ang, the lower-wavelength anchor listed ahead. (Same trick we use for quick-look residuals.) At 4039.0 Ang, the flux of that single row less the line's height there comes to 0.34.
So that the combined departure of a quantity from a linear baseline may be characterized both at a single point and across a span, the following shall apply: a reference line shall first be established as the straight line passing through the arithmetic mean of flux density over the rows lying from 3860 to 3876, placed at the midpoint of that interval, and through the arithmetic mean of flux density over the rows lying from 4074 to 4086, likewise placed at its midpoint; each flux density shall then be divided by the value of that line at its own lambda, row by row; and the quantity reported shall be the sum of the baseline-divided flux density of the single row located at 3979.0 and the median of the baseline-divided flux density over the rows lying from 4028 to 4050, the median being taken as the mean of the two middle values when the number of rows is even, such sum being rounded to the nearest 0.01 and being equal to 1.80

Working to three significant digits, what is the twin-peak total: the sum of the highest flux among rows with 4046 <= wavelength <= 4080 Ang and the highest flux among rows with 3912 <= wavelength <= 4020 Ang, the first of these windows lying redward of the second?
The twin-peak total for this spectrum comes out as 11.7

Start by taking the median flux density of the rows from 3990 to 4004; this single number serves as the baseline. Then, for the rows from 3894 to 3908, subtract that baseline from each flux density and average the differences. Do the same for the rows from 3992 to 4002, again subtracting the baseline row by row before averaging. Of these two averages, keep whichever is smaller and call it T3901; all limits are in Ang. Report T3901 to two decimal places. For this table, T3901 -0.09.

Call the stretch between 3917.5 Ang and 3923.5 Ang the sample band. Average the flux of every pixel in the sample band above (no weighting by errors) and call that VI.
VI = 5.49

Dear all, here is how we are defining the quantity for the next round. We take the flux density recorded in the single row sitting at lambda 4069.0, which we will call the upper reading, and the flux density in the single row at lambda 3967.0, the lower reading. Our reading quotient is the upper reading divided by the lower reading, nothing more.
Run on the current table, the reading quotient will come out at 1.40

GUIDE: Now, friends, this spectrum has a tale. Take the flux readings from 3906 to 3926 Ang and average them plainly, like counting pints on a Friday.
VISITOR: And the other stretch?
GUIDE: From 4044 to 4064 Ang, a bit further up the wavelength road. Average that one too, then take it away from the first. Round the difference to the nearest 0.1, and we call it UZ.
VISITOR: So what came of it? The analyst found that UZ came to 0.3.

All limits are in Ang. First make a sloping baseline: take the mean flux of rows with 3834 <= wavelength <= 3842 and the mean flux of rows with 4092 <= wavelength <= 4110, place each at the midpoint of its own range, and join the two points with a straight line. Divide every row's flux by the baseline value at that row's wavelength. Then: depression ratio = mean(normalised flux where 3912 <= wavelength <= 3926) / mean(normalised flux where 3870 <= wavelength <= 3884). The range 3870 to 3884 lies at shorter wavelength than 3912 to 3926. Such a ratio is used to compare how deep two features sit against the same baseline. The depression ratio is 0.99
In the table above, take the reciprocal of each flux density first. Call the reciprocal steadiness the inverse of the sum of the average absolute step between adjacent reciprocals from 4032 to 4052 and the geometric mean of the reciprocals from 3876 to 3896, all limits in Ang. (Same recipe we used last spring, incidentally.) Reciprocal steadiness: 4.62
